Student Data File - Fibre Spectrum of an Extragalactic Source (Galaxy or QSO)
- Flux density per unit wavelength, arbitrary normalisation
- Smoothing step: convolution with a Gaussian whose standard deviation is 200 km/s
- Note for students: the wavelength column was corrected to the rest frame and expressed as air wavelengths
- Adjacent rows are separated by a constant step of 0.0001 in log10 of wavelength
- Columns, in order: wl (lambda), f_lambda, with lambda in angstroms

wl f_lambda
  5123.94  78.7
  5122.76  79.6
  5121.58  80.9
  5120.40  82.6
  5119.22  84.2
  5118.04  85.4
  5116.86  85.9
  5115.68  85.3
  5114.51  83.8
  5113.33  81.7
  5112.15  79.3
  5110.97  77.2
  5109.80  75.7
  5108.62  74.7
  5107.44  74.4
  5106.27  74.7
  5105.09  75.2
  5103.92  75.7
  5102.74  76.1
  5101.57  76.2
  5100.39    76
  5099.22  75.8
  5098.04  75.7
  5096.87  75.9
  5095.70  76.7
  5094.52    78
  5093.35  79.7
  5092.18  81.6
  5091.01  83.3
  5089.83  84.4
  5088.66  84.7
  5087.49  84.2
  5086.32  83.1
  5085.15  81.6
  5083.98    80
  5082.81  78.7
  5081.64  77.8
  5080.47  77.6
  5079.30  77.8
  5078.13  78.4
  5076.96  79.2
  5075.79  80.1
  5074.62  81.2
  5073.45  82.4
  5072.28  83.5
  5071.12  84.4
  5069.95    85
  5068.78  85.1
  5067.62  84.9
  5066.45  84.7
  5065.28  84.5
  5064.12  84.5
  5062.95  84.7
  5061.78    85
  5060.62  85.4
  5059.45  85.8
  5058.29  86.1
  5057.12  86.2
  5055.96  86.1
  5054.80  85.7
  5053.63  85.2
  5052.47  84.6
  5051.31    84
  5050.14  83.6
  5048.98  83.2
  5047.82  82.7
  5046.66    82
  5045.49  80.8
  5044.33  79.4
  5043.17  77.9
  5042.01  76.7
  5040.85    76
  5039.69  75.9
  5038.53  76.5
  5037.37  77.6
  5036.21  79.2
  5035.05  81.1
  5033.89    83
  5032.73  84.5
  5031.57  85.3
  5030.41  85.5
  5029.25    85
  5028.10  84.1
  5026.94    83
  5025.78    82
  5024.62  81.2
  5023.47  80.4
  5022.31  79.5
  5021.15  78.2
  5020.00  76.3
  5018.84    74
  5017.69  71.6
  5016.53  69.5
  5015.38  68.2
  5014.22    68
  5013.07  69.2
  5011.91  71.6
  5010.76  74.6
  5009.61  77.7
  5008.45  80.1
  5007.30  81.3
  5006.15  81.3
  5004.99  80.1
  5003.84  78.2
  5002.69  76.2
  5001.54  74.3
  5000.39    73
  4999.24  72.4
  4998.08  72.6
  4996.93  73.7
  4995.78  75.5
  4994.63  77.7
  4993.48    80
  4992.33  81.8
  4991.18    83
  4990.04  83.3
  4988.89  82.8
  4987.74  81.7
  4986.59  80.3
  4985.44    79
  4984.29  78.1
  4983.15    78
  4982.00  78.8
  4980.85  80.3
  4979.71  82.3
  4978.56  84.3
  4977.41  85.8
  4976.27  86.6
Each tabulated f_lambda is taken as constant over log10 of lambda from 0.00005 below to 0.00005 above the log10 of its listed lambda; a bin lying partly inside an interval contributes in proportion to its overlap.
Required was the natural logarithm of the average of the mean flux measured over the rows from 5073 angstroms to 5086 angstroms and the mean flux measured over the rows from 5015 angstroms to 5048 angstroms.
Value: 4.374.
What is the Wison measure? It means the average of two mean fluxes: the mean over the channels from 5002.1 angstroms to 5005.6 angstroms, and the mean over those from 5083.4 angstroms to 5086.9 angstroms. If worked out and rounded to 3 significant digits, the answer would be 79.9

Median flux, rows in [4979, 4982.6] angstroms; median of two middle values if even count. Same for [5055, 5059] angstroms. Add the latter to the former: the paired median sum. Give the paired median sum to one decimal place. 166.4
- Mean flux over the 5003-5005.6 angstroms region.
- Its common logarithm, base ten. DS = 1.90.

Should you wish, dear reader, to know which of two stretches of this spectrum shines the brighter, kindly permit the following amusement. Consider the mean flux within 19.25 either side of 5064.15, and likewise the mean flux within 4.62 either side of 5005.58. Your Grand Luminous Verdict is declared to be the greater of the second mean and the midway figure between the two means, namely 80.9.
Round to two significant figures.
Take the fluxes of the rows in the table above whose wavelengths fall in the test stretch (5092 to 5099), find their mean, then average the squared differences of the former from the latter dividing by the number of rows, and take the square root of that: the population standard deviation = 2.1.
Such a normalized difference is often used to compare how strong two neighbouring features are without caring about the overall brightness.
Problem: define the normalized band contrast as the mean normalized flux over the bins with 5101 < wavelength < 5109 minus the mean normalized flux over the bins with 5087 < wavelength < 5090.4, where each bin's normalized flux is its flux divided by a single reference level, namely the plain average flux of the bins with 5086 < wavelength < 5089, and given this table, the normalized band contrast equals -0.11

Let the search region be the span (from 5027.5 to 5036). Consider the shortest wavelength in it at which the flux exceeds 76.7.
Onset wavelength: 5028.10 angstroms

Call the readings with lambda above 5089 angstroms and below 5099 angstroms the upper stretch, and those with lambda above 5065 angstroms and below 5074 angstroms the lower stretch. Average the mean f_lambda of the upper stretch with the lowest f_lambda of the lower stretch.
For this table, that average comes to 81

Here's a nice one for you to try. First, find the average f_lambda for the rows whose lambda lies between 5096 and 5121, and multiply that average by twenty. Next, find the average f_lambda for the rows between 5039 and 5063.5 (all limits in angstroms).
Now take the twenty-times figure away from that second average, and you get -1490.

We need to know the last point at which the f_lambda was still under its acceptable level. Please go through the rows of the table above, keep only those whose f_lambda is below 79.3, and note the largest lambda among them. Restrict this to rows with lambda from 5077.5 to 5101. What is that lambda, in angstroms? 5100.39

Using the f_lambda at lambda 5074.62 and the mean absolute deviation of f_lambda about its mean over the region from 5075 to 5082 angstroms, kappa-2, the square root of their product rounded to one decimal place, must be 7.9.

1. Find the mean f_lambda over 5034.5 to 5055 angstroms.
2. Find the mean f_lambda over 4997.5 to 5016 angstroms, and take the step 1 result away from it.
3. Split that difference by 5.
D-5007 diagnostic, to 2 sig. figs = -1.1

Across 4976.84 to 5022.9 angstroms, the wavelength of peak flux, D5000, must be 4977.41 angstroms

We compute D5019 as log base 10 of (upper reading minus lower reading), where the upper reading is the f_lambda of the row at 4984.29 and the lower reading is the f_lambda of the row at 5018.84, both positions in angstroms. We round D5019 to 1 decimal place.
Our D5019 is 0.6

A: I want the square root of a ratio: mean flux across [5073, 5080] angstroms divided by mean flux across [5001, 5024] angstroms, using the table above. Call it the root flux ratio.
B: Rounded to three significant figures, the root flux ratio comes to 1.03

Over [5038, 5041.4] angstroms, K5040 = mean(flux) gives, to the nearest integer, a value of 76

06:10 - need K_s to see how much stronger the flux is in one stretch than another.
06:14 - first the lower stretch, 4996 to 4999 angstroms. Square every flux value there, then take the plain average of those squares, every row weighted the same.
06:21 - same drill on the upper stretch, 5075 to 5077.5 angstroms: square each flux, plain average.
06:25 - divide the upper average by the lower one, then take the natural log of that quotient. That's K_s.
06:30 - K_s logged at 0.17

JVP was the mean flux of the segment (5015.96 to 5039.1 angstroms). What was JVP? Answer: 79.9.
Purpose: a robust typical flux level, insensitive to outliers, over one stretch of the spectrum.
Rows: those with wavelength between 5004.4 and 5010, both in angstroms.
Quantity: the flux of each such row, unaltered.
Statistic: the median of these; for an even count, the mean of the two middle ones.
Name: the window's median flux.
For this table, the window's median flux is 80.1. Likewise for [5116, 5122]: 84.2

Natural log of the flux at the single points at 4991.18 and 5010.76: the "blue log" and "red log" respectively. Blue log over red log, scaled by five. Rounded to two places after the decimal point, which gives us 5.12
